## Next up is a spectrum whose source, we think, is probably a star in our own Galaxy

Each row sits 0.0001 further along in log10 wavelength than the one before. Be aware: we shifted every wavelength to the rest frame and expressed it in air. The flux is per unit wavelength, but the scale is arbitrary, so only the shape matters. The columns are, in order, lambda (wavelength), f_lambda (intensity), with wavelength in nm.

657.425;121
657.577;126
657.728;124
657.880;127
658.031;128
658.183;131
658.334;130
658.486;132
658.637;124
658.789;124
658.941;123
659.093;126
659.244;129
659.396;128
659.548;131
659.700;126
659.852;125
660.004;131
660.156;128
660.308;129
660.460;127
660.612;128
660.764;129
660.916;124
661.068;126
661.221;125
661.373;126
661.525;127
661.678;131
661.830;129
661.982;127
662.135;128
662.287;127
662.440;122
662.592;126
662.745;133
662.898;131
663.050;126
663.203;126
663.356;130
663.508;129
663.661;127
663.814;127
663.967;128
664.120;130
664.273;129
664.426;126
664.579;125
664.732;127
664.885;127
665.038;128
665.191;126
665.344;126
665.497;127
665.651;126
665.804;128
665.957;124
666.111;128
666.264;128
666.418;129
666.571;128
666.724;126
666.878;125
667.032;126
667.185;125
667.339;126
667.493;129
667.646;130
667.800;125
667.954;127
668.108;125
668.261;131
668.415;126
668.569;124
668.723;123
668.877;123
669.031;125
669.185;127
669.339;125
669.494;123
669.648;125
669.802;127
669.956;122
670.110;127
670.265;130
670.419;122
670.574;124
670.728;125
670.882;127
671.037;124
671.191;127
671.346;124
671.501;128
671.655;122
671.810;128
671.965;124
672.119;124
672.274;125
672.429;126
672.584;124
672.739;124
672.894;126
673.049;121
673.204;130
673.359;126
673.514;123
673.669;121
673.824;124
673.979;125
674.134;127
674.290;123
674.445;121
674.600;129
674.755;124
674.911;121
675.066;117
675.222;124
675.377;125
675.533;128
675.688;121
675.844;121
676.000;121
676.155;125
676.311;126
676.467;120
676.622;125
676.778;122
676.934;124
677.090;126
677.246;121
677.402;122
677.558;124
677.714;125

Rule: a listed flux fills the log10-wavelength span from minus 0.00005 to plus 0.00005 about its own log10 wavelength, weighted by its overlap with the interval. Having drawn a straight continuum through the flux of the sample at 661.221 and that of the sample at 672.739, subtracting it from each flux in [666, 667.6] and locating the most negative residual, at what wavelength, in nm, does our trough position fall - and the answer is 666.878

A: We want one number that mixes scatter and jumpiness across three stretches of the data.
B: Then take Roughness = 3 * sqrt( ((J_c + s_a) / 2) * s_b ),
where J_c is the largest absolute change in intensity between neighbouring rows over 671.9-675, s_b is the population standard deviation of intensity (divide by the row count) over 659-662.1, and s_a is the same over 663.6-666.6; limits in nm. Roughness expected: 9.7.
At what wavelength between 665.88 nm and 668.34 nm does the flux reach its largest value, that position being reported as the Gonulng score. 668.261 nm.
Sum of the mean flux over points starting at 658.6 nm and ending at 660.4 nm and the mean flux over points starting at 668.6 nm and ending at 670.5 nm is 252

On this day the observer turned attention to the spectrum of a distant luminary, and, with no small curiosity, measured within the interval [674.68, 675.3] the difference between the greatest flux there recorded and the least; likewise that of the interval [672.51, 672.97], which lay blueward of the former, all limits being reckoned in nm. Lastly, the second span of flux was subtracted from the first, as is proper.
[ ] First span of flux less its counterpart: 5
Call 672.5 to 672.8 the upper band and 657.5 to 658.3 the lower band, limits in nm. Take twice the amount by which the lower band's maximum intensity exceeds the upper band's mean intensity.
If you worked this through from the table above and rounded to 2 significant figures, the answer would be 14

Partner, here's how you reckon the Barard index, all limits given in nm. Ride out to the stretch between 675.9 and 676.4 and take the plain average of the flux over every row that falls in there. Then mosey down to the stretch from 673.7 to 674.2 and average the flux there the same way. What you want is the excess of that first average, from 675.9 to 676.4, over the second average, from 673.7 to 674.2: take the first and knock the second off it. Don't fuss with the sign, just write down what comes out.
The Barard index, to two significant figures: -1.3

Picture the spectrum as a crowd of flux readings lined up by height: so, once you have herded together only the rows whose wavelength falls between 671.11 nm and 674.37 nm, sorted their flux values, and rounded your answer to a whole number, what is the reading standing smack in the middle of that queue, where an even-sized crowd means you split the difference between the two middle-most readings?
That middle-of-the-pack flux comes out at 124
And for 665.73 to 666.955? 128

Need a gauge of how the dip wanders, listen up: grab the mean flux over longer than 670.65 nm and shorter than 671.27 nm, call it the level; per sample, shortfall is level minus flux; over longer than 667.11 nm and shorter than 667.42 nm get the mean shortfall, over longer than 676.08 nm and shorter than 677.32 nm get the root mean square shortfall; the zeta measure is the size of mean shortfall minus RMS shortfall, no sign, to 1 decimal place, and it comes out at 2.8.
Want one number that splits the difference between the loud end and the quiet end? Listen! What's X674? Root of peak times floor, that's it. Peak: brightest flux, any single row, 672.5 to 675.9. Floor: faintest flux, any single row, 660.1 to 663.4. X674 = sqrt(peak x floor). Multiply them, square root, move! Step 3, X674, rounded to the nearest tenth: 125.9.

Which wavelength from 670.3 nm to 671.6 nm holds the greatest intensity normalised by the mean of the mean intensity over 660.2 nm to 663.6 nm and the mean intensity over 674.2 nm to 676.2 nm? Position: 671.501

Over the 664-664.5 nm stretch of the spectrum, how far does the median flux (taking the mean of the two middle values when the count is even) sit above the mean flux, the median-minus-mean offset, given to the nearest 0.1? 0.7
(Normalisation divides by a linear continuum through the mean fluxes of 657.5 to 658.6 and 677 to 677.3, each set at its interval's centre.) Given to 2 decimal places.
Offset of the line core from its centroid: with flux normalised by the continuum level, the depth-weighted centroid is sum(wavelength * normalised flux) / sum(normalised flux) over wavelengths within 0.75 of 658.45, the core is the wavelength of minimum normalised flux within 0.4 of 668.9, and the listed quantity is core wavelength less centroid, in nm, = 10.32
